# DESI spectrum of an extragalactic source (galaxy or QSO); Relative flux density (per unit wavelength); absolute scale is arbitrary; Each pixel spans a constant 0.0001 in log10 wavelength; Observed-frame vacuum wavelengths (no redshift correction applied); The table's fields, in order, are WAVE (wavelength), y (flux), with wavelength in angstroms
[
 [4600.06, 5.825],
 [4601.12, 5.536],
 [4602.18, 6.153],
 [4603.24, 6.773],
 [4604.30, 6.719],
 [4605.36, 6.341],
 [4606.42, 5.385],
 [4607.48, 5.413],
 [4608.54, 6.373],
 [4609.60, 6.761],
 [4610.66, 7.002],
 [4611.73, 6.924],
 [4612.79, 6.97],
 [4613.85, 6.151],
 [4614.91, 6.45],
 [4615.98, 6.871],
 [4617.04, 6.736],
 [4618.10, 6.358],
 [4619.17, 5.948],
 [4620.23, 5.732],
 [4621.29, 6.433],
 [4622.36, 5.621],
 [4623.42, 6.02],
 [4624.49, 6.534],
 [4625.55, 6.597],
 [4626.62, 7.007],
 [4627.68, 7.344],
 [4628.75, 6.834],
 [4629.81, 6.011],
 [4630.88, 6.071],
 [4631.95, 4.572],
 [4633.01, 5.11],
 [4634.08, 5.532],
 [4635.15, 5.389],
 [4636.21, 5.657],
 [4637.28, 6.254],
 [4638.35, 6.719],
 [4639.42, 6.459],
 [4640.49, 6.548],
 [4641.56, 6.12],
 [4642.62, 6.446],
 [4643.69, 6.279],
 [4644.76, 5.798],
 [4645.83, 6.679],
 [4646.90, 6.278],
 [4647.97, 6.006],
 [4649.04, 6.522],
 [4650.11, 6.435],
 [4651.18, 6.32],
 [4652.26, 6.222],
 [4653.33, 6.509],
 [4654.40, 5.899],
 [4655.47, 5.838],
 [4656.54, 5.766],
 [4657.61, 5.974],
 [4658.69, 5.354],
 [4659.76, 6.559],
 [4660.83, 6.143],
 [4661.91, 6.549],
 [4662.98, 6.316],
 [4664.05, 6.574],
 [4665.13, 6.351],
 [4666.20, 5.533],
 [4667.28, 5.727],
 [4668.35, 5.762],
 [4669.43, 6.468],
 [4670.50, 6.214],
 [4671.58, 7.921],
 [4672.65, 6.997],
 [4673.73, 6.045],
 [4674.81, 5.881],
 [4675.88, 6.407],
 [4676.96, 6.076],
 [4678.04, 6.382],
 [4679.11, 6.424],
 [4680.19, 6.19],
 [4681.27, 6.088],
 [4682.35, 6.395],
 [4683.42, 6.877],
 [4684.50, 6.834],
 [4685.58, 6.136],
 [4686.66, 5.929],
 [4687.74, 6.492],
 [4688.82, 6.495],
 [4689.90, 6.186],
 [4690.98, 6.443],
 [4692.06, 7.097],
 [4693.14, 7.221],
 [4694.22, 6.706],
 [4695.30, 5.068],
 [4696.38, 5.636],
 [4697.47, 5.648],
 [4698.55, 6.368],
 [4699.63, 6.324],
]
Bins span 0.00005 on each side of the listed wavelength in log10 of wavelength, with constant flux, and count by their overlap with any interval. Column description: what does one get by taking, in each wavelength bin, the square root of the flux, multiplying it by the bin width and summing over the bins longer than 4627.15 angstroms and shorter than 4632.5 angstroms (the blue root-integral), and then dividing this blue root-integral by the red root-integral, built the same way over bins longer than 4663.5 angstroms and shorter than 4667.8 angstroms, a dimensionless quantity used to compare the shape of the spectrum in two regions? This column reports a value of 1.25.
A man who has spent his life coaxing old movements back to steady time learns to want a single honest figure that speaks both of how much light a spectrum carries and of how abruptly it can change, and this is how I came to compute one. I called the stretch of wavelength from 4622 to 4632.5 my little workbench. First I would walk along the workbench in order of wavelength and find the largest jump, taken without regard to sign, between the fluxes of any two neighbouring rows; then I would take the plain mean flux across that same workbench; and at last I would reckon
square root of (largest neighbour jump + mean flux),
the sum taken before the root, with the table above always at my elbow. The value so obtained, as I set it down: 2.79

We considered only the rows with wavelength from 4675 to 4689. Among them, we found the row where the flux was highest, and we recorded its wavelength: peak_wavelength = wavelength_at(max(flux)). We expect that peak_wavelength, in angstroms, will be 4683.42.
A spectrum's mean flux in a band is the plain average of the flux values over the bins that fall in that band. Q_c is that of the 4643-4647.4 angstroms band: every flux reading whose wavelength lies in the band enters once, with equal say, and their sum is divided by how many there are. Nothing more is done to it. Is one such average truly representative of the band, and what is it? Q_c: 6.3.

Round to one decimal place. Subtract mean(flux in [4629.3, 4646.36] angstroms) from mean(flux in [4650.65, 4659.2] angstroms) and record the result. 0.0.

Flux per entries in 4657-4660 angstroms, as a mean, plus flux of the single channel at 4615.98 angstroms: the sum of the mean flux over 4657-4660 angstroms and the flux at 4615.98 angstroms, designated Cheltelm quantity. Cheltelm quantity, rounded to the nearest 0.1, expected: 12.8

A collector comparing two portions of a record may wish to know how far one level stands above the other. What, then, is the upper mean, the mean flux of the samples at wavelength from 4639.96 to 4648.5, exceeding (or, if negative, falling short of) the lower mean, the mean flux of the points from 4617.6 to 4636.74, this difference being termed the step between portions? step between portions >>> 0.23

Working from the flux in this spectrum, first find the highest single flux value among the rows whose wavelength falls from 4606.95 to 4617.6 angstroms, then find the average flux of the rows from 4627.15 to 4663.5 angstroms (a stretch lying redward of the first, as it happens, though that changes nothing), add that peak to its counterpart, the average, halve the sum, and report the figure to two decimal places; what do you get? 6.57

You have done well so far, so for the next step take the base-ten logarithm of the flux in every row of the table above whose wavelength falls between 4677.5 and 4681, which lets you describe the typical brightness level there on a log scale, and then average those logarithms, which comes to 0.80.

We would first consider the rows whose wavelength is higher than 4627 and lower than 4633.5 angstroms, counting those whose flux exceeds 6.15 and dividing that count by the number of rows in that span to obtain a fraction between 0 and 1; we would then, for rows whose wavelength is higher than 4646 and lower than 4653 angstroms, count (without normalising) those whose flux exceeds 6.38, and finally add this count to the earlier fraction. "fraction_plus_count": 2.3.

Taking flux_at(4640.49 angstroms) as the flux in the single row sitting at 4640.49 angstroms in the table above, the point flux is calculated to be 6.548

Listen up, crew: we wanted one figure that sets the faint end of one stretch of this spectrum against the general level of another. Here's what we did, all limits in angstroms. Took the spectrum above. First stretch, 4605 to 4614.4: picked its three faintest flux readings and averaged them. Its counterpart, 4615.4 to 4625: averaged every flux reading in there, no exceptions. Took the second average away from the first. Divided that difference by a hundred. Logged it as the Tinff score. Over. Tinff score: -0.006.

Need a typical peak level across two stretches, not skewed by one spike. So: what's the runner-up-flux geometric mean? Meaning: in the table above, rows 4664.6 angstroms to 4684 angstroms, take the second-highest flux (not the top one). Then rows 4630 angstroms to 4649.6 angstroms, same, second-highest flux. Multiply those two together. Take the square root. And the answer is 6.84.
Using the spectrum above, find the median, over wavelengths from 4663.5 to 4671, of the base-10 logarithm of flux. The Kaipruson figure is 0.793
